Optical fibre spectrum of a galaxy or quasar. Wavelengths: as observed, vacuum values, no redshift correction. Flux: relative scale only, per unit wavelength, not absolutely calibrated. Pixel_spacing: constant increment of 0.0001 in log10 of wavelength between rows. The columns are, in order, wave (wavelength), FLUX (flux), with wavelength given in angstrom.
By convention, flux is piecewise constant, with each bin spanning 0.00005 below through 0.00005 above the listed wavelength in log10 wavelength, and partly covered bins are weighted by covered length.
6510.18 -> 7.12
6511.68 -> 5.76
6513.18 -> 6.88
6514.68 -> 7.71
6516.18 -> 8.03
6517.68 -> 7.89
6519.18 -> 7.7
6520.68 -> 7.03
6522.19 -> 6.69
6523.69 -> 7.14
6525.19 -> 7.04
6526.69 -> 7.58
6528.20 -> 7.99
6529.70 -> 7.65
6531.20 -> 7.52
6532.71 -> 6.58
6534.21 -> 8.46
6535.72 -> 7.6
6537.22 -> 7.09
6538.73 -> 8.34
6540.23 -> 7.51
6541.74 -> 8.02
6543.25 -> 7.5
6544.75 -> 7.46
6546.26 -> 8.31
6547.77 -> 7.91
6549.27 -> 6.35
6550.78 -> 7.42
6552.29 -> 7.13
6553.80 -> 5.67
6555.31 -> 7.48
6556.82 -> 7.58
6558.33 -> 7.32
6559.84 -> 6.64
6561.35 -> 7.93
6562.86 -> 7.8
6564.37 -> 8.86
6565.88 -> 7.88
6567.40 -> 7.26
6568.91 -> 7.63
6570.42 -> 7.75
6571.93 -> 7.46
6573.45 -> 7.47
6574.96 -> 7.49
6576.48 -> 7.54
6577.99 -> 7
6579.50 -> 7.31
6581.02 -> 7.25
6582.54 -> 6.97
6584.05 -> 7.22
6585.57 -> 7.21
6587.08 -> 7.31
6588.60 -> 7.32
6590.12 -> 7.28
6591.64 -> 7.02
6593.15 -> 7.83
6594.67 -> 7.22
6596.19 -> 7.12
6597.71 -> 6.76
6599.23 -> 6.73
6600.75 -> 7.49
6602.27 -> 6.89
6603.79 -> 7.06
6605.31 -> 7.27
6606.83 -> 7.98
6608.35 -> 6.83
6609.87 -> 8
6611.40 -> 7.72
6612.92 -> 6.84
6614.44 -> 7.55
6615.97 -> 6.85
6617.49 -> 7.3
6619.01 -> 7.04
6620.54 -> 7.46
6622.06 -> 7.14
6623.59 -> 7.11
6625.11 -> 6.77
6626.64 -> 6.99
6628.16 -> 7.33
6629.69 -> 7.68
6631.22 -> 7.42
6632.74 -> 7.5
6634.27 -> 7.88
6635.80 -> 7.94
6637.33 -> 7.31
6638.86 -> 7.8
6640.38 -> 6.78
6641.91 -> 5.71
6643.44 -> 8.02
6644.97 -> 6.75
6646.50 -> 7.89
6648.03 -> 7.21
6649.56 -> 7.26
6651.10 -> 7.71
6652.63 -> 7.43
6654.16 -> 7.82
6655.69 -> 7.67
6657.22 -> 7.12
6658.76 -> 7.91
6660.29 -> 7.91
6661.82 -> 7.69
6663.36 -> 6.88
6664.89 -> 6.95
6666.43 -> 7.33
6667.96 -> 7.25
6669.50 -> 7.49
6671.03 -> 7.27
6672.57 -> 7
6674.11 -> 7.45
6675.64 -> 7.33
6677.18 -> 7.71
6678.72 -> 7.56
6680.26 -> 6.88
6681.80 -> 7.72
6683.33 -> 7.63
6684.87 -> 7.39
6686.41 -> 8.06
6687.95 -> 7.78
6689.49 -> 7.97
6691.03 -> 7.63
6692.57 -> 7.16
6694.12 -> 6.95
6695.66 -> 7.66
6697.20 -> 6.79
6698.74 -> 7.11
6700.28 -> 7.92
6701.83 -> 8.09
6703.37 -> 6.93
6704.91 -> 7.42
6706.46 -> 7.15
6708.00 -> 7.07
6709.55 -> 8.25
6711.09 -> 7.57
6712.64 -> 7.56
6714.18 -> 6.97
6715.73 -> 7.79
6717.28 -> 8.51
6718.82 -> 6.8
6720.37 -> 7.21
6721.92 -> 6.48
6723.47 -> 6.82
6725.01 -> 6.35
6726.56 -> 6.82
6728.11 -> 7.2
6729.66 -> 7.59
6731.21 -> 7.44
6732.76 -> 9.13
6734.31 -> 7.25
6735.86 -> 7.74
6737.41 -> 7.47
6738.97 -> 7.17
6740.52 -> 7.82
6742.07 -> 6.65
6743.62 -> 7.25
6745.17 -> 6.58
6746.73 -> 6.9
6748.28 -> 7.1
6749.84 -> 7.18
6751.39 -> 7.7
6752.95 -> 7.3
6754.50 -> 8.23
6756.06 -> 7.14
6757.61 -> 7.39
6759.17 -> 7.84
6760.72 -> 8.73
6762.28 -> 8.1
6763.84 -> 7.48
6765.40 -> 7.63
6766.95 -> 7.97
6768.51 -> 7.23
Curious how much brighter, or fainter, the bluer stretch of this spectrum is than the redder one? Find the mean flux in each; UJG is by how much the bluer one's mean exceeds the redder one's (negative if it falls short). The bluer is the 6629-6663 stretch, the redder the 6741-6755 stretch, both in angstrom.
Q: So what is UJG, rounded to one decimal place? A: 0.3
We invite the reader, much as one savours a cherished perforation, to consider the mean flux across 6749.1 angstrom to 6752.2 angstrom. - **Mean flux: 7.44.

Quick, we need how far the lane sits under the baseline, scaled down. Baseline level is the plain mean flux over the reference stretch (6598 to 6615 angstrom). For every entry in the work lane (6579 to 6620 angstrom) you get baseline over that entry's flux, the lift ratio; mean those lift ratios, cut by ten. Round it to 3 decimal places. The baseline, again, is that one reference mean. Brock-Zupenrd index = 0.101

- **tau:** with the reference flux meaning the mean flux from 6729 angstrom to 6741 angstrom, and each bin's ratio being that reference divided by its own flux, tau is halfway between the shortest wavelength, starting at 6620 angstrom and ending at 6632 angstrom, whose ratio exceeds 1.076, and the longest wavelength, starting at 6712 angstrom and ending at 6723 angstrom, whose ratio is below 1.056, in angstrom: 6669.7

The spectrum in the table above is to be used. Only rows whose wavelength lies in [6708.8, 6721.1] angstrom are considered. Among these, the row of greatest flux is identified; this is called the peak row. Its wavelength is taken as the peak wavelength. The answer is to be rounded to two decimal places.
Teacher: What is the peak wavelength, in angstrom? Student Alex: 6717.28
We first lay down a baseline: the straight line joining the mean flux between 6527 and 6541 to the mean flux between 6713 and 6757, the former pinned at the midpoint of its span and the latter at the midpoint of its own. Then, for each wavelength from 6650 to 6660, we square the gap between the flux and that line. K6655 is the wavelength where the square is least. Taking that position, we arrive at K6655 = 6652.63 angstrom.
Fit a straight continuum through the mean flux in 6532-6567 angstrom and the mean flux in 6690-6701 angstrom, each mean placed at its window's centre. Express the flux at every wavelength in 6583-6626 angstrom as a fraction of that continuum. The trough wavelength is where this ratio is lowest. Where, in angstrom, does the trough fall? 6599.23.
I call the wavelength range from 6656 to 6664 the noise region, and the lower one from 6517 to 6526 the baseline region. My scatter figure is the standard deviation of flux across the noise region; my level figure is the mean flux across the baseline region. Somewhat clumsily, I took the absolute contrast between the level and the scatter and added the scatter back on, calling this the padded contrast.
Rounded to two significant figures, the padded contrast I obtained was 7.2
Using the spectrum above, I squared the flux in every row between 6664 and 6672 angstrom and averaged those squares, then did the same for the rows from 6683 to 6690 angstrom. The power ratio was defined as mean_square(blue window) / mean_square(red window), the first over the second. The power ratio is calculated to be 0.87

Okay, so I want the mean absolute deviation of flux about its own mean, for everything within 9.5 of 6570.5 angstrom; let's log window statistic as 0.31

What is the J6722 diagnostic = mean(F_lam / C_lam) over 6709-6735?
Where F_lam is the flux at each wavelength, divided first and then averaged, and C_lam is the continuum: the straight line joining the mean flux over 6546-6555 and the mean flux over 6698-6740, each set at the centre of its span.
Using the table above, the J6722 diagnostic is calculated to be 1.00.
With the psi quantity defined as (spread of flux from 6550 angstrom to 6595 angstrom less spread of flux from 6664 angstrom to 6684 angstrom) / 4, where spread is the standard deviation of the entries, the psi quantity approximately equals 0.06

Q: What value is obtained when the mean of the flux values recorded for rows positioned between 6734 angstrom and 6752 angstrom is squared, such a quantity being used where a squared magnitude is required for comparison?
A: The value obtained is 52.3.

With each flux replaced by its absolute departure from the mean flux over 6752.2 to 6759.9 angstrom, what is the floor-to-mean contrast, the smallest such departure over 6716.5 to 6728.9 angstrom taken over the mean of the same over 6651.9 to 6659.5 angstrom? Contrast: 1.46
